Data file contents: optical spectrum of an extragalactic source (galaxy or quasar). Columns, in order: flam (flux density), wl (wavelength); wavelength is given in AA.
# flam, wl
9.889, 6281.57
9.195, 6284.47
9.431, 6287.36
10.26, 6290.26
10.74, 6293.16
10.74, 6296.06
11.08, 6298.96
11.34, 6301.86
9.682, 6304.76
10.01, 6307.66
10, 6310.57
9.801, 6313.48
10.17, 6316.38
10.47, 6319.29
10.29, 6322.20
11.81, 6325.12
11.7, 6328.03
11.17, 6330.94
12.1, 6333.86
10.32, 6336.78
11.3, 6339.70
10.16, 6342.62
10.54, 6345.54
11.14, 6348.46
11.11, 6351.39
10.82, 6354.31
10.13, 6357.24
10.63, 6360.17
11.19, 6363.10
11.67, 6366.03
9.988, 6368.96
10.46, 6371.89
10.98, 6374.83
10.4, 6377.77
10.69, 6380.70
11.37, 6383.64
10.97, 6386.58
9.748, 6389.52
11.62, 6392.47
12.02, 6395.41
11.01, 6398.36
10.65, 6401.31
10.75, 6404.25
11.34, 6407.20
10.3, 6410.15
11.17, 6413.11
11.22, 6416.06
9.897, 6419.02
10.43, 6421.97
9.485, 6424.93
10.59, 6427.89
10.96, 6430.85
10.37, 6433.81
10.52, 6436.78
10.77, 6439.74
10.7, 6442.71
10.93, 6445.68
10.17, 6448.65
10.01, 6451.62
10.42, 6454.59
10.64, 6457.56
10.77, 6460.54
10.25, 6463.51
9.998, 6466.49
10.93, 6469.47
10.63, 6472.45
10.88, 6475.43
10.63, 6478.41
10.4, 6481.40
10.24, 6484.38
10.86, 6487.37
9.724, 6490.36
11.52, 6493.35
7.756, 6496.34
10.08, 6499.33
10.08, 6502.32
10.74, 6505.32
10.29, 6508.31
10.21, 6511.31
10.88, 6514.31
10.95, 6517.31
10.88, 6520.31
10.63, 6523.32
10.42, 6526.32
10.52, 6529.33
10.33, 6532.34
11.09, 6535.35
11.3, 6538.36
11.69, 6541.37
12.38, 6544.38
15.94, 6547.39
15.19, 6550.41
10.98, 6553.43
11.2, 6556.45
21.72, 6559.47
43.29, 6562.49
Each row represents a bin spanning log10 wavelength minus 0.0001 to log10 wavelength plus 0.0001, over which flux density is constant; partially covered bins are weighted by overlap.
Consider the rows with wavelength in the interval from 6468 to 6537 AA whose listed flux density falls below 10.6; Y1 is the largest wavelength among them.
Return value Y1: 6532.34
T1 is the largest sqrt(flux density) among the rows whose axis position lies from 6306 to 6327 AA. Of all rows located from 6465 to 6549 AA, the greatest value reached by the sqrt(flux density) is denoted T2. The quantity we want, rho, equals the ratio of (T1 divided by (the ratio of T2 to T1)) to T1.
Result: 0.86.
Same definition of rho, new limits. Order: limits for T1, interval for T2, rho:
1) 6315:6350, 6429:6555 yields 0.87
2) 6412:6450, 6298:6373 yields 0.96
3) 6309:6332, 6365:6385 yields 1.01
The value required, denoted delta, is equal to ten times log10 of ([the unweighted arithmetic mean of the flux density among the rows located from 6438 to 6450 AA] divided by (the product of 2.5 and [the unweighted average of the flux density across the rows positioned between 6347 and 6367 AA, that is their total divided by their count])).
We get -4.11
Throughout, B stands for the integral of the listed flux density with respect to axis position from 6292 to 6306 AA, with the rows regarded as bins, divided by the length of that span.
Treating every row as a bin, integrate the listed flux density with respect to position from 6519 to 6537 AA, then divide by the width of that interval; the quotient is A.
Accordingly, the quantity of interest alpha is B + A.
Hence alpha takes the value 21.4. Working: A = 10.6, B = 10.7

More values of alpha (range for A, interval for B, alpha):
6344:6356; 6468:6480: 21.6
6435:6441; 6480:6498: 20.7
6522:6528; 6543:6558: 23.7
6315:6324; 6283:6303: 20.7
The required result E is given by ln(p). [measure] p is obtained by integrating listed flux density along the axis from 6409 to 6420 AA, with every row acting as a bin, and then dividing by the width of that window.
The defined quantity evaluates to 2.37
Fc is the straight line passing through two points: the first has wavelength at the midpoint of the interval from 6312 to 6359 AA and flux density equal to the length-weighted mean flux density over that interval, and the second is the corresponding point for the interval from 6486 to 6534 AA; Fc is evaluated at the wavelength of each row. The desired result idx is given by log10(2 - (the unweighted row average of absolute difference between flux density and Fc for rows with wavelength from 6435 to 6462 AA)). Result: 0.24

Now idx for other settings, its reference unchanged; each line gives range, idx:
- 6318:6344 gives 0.12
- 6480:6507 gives 0.12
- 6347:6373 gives 0.20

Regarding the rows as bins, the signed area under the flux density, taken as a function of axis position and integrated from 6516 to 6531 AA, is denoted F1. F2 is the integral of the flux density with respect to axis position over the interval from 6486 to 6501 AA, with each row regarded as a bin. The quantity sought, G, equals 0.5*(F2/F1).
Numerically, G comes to 0.468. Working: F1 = 160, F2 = 150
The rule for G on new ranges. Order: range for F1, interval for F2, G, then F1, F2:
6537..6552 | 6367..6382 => 0.396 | 200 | 158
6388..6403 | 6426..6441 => 0.482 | 165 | 159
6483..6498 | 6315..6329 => 0.506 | 150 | 152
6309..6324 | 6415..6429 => 0.472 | 153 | 144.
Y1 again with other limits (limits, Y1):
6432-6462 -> 6454.59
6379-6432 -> 6427.89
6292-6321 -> 6319.29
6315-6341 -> 6336.78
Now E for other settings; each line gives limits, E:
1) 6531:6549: 2.50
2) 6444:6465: 2.35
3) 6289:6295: 2.35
